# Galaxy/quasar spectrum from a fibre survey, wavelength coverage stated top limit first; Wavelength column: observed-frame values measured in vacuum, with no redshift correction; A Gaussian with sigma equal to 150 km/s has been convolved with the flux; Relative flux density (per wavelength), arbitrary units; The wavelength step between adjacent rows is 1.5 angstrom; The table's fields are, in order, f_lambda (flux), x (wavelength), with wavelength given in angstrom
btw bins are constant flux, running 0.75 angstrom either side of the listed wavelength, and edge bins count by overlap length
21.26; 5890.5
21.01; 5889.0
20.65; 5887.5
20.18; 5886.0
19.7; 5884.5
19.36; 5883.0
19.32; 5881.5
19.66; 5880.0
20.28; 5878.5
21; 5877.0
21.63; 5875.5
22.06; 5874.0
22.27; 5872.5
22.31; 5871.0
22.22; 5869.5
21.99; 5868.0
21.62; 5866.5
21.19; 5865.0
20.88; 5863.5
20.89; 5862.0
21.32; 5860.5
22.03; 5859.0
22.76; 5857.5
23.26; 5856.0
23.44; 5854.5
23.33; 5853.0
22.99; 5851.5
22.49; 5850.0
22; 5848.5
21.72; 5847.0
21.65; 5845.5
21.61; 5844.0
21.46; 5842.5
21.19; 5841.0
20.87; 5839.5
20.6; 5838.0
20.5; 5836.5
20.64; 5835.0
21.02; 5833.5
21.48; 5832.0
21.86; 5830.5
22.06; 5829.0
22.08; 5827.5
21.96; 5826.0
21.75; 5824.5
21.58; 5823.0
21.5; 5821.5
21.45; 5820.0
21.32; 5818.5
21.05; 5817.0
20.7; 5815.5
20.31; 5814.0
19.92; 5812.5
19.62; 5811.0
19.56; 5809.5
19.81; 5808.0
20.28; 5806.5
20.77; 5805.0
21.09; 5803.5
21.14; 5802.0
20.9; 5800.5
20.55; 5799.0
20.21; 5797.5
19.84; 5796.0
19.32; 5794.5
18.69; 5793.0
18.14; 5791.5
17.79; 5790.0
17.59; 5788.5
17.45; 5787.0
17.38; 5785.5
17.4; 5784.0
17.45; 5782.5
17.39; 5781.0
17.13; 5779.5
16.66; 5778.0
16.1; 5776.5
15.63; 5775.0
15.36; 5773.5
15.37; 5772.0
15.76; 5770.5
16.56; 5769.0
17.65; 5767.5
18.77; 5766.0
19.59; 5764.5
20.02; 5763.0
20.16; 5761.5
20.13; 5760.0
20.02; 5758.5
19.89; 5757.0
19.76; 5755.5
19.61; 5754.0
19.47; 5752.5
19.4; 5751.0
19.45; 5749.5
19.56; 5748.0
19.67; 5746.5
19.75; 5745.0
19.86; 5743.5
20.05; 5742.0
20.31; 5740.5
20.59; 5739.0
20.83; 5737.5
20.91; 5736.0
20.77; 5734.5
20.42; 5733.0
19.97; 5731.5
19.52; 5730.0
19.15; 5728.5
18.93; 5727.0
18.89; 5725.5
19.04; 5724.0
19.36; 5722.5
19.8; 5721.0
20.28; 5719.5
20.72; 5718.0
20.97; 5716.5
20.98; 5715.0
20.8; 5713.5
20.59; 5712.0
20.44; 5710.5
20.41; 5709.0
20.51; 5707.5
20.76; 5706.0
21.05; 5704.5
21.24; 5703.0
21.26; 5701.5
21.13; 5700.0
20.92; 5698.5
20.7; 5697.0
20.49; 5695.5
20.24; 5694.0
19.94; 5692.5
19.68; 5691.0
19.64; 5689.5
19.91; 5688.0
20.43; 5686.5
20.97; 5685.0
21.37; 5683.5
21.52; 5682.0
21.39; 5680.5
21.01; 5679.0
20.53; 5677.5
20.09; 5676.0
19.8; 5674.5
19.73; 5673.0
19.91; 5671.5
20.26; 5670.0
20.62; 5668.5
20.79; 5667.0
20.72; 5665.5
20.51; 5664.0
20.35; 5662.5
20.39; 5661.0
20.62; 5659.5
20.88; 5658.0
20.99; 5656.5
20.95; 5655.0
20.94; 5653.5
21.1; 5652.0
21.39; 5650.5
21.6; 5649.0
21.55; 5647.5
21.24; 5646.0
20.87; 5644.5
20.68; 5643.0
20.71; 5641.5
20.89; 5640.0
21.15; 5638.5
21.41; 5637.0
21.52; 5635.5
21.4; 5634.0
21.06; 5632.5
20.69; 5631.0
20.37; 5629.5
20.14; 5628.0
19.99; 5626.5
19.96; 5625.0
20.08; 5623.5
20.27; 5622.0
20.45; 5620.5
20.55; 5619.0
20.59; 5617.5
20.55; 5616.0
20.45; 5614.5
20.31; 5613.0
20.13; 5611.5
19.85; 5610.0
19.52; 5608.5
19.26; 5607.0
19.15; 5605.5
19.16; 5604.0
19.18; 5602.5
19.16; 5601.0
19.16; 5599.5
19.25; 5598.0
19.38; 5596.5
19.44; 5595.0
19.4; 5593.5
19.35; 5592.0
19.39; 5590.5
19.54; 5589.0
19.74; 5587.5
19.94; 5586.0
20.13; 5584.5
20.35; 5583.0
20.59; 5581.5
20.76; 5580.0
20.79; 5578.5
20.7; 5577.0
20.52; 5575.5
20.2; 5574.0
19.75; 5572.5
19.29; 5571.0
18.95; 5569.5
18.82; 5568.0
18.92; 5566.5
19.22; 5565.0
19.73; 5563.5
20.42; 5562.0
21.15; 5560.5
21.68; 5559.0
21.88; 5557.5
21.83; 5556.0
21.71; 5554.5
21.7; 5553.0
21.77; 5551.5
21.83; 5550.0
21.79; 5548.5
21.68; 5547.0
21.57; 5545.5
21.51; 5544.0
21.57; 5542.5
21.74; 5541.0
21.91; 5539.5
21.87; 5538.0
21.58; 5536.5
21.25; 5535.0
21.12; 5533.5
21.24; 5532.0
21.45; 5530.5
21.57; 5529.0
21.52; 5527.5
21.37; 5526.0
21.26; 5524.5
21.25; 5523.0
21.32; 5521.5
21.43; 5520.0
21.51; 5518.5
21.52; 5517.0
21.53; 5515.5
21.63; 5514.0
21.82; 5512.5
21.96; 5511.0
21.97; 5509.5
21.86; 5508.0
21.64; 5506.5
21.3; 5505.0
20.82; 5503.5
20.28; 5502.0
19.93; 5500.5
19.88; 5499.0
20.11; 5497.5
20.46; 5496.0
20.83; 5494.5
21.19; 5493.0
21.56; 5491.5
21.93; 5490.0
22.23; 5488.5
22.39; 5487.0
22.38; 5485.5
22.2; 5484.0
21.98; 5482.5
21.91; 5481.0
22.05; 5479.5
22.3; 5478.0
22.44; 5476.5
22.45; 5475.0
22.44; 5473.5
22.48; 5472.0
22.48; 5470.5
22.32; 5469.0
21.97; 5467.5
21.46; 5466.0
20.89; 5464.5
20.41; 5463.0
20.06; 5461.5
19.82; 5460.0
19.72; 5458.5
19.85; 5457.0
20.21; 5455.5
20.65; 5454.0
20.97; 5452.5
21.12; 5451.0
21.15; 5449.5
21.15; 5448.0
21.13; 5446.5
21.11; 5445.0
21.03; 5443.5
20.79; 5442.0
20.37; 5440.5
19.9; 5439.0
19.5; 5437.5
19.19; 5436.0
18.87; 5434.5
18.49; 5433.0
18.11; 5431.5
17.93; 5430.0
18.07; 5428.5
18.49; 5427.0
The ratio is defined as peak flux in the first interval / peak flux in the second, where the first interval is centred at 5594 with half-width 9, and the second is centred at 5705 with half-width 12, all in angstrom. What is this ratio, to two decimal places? 0.94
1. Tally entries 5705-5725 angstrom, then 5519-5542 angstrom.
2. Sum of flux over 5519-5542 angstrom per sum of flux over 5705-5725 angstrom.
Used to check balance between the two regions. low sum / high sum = 1.2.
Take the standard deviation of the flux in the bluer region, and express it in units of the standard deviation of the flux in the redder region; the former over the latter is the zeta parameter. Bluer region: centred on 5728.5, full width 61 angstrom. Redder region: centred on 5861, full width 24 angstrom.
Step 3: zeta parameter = 0.8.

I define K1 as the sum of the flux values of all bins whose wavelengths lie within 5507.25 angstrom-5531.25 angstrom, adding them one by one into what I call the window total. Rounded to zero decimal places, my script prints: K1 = 345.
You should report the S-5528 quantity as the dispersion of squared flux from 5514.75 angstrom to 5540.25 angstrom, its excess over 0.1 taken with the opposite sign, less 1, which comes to -10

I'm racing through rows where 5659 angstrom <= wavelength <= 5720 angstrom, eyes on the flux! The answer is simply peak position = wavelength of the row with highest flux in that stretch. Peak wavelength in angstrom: 5682.0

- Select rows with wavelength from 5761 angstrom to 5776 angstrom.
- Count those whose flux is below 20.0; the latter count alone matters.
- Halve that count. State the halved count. 4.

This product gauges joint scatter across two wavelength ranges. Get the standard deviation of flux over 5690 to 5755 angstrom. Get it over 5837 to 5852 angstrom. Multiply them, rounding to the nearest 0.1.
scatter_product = 0.5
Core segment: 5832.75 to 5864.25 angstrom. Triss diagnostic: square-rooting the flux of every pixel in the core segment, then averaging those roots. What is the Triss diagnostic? 4.66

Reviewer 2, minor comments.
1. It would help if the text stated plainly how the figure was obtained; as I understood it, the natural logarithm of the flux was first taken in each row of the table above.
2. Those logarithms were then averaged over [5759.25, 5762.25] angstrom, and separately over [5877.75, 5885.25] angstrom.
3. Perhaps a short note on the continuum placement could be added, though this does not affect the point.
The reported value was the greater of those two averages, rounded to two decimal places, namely 3.00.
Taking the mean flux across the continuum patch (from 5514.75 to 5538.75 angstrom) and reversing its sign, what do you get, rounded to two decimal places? -21.42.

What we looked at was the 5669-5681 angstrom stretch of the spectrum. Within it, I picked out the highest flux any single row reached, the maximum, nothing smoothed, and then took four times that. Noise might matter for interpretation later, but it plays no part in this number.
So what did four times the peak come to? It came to 86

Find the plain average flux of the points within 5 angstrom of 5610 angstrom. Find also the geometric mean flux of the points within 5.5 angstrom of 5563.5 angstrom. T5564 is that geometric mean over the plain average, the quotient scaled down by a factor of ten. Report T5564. 0.1008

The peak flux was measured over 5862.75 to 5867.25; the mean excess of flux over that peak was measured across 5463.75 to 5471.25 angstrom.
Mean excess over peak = 0.2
